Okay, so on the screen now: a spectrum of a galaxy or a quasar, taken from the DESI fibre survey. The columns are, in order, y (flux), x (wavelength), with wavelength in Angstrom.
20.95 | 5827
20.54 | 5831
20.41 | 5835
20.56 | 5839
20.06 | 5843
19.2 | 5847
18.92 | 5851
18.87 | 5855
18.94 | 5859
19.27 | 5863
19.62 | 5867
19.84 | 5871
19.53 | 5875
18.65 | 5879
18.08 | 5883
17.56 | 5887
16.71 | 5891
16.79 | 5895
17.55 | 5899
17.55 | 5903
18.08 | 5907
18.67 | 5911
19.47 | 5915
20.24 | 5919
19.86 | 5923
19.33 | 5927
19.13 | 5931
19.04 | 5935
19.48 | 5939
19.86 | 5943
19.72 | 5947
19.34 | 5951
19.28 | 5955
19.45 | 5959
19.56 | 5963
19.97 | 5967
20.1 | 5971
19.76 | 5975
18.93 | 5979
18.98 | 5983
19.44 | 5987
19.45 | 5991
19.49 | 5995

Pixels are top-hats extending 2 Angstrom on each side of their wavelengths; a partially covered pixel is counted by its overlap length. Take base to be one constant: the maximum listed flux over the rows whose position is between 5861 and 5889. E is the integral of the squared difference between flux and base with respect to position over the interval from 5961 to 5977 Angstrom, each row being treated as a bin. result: 1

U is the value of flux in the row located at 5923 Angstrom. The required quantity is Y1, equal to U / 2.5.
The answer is 7.94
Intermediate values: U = 19.86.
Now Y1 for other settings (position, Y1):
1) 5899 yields 7.02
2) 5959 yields 7.78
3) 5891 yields 6.68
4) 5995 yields 7.80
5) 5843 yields 8.02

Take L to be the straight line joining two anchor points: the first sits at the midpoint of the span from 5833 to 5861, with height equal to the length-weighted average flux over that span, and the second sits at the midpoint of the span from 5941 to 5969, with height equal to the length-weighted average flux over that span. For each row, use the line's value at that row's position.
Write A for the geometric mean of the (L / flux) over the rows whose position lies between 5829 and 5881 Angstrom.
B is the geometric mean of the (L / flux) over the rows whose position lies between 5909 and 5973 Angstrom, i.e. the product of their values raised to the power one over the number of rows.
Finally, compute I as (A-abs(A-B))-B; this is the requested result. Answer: -0.006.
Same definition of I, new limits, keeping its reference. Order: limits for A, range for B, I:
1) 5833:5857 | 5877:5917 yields -0.198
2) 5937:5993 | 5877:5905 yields -0.224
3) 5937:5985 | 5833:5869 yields 0.000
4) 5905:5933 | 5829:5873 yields 0.000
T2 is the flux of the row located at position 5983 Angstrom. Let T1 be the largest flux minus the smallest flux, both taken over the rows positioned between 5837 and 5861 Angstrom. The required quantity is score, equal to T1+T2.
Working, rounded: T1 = 1.7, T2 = 18.98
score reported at 20.7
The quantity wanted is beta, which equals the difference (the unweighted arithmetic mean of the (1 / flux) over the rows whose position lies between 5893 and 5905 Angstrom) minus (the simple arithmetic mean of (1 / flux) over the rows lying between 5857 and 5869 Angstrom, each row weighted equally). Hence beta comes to 0.0060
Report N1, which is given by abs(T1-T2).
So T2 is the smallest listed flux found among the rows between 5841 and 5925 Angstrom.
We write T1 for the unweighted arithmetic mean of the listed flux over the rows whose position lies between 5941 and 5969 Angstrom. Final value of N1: 2.9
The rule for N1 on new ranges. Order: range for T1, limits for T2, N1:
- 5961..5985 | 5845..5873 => 0.7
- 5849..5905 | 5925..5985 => 0.5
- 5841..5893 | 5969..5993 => 0.1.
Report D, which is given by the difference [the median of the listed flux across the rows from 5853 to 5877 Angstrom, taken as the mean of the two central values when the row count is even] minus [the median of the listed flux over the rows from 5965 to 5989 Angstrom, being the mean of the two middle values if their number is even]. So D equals -0.20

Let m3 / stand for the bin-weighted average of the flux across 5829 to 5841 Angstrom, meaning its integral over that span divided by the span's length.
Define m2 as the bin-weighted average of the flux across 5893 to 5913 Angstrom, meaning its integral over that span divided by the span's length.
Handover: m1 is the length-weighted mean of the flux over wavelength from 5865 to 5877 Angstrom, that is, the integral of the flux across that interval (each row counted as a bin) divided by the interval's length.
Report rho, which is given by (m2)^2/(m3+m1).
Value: 7.8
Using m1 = 19.7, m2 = 17.7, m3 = 20.5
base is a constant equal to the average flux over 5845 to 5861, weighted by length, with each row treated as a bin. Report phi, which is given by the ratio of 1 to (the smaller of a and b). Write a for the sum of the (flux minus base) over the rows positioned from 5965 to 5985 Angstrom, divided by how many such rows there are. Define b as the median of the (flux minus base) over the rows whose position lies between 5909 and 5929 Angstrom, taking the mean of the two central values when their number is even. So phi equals 2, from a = 0.57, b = 0.49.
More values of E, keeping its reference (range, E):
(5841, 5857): 9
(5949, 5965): 3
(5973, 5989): 7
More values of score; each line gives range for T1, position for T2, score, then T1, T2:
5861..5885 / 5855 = 20.6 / 1.8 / 18.87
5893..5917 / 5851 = 21.6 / 2.7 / 18.92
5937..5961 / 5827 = 21.5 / 0.6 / 20.95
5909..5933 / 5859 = 20.5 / 1.6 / 18.94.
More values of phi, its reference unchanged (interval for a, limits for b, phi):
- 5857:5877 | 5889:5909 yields -1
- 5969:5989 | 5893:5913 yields -1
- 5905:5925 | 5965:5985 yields 4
